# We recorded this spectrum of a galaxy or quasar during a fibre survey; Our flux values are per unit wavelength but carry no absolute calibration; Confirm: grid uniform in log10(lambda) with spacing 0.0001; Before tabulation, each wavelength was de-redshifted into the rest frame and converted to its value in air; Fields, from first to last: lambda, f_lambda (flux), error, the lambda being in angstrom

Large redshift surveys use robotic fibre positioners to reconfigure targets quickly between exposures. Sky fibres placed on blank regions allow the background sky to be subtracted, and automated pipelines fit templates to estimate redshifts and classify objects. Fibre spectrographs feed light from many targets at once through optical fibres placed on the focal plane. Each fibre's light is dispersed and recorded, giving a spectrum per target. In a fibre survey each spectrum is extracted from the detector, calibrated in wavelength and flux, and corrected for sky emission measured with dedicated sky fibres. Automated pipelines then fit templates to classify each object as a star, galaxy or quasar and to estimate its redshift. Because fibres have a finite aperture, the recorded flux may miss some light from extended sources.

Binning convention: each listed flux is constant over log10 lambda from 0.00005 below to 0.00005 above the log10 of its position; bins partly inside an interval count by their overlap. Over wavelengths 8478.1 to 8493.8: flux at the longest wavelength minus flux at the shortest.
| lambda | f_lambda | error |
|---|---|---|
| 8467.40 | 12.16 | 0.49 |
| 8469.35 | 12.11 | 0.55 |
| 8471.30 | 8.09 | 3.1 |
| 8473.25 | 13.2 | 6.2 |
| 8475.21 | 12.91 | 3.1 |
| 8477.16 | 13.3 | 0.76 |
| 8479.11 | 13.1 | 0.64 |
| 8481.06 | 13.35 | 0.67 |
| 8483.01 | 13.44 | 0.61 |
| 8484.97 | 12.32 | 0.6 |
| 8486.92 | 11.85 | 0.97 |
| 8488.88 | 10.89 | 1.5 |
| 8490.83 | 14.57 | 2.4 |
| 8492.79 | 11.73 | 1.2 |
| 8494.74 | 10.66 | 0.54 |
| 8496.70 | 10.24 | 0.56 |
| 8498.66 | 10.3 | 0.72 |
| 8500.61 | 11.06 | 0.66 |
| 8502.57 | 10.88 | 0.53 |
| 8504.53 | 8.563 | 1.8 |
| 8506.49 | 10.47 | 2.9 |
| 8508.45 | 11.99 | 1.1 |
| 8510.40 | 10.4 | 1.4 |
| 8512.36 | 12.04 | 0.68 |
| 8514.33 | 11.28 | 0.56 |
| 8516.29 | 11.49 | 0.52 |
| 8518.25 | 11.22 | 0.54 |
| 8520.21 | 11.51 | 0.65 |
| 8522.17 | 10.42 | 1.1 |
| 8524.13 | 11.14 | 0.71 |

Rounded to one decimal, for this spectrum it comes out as -1.4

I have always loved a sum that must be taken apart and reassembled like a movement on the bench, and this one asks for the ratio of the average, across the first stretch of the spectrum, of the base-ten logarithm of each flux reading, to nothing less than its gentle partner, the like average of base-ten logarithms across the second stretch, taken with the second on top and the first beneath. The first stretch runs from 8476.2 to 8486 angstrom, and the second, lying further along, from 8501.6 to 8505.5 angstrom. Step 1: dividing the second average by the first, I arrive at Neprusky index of 0.88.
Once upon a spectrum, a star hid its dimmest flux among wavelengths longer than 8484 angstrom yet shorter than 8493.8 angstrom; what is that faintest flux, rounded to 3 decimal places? 10.890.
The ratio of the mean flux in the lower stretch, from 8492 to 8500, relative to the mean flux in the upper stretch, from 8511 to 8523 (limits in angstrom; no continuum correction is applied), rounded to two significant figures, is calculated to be 0.95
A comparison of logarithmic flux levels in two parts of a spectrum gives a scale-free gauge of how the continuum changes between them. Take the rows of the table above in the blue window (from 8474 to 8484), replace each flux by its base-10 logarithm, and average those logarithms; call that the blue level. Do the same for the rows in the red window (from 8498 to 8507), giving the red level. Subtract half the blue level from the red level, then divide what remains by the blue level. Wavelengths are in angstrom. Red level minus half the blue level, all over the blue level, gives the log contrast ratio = 0.400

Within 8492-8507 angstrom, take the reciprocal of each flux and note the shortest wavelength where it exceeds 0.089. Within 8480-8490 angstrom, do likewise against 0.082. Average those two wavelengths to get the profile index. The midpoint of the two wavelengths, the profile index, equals 8490.8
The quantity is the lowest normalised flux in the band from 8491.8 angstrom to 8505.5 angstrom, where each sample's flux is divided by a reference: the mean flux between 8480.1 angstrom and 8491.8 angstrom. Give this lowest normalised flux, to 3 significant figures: 0.672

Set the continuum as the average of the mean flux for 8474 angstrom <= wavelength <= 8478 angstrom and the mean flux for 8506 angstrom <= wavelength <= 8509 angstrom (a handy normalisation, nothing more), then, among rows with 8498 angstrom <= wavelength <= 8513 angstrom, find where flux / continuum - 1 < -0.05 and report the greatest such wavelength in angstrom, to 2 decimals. 8510.40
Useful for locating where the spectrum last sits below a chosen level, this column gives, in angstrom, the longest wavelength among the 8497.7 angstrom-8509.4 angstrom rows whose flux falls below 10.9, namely 8506.49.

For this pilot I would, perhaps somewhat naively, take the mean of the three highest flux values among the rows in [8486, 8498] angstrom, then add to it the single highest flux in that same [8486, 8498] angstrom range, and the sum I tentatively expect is 27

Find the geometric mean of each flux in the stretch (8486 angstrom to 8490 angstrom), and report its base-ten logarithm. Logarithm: 1.06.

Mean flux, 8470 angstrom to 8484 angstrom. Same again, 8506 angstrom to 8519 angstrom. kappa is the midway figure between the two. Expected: 11.9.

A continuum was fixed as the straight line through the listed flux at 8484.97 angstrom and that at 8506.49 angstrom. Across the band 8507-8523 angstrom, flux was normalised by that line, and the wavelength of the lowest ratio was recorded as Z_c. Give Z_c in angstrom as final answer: 8510.40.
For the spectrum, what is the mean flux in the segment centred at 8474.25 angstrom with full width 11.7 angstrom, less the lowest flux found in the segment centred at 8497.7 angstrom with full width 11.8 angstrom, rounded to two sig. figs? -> 1.9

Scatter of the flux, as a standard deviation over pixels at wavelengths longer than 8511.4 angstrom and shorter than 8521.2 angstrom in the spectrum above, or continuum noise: 0.3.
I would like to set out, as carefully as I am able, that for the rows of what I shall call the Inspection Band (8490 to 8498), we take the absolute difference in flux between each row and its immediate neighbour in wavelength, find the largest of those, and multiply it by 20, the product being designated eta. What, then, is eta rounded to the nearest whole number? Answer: 57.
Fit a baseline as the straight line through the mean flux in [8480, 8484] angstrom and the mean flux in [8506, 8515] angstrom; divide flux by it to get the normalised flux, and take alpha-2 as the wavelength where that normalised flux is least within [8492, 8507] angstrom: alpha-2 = 8504.53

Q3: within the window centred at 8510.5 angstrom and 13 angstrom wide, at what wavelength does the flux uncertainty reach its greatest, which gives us 8506.49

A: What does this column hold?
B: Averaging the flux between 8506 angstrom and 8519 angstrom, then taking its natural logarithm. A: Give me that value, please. 2.42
